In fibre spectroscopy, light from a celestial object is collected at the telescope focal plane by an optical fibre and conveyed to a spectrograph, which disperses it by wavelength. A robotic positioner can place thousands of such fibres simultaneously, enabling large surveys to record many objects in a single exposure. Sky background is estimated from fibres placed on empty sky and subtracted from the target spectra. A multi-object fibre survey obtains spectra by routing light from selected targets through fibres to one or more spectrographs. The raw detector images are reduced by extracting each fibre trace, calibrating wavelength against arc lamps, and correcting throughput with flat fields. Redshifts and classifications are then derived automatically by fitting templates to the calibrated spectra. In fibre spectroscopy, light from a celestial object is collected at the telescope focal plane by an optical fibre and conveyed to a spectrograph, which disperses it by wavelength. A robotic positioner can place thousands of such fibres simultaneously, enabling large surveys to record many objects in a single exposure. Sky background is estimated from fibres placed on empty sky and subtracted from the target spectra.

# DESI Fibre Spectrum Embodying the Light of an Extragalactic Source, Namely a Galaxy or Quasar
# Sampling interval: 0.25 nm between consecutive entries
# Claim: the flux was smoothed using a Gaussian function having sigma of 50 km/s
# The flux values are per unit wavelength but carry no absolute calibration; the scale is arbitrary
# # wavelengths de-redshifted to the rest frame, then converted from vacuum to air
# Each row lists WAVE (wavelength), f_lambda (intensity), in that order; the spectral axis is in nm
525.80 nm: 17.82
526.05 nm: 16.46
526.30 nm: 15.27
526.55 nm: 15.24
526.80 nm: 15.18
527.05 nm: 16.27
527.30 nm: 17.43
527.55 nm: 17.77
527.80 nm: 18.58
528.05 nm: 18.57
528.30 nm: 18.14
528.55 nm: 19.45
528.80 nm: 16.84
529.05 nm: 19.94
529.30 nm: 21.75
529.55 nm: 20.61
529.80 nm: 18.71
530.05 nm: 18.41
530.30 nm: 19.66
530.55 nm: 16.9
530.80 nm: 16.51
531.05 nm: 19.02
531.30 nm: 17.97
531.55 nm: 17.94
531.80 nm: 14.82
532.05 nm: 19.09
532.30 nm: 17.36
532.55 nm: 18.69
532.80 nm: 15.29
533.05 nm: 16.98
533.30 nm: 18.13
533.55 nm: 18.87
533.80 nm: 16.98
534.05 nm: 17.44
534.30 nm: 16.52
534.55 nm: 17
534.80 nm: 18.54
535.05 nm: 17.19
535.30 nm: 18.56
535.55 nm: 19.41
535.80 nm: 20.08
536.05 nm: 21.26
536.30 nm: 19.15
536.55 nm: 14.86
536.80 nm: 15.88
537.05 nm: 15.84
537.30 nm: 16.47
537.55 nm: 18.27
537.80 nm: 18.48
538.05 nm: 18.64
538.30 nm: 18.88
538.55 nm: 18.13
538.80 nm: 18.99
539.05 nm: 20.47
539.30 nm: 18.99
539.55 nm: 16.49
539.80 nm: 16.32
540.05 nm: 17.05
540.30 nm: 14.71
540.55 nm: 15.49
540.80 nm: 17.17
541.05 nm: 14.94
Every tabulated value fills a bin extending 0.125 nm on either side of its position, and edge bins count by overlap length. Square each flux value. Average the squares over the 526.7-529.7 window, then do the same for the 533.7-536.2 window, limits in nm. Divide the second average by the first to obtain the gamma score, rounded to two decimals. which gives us 0.99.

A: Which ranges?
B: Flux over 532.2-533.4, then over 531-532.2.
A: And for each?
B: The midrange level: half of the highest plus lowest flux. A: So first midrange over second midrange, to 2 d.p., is 1.00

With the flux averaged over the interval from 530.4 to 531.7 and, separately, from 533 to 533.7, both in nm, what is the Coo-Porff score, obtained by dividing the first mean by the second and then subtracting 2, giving -1.02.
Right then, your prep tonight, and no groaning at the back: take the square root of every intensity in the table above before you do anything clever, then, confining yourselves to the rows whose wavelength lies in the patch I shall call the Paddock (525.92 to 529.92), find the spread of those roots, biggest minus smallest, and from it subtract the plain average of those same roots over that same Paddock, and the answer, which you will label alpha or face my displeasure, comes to -3.46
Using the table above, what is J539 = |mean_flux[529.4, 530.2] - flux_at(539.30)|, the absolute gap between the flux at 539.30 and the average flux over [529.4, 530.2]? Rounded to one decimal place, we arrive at 0.3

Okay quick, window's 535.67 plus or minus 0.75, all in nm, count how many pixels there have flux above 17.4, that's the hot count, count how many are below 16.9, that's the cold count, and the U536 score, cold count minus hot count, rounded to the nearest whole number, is -5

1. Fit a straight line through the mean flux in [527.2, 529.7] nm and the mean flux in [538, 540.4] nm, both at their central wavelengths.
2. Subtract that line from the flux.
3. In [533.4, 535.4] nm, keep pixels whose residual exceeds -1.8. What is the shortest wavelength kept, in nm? 533.55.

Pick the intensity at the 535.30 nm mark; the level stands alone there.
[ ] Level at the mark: 18.56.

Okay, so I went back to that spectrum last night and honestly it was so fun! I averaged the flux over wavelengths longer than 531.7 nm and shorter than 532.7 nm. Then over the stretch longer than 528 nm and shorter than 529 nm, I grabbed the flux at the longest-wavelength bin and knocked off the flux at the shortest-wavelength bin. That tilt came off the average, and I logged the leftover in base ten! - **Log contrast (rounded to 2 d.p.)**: 1.28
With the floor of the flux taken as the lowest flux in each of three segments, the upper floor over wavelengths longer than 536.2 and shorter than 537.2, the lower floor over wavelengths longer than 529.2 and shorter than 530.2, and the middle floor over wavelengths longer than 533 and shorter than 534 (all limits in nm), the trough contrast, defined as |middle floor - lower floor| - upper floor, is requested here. -13.4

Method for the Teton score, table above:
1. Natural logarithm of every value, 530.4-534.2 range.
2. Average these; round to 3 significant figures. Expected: 2.86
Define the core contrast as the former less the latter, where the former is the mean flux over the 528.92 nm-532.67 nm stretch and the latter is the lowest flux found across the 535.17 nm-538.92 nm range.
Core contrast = 3.6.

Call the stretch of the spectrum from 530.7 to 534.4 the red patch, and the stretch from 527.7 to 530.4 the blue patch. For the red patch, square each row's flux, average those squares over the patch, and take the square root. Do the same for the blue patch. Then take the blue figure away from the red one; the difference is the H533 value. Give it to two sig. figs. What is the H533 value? -1.7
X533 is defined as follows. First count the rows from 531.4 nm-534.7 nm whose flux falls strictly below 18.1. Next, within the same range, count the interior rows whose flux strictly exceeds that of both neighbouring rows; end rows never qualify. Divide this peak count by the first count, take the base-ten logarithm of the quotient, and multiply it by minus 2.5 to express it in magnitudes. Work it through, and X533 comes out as 0.9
